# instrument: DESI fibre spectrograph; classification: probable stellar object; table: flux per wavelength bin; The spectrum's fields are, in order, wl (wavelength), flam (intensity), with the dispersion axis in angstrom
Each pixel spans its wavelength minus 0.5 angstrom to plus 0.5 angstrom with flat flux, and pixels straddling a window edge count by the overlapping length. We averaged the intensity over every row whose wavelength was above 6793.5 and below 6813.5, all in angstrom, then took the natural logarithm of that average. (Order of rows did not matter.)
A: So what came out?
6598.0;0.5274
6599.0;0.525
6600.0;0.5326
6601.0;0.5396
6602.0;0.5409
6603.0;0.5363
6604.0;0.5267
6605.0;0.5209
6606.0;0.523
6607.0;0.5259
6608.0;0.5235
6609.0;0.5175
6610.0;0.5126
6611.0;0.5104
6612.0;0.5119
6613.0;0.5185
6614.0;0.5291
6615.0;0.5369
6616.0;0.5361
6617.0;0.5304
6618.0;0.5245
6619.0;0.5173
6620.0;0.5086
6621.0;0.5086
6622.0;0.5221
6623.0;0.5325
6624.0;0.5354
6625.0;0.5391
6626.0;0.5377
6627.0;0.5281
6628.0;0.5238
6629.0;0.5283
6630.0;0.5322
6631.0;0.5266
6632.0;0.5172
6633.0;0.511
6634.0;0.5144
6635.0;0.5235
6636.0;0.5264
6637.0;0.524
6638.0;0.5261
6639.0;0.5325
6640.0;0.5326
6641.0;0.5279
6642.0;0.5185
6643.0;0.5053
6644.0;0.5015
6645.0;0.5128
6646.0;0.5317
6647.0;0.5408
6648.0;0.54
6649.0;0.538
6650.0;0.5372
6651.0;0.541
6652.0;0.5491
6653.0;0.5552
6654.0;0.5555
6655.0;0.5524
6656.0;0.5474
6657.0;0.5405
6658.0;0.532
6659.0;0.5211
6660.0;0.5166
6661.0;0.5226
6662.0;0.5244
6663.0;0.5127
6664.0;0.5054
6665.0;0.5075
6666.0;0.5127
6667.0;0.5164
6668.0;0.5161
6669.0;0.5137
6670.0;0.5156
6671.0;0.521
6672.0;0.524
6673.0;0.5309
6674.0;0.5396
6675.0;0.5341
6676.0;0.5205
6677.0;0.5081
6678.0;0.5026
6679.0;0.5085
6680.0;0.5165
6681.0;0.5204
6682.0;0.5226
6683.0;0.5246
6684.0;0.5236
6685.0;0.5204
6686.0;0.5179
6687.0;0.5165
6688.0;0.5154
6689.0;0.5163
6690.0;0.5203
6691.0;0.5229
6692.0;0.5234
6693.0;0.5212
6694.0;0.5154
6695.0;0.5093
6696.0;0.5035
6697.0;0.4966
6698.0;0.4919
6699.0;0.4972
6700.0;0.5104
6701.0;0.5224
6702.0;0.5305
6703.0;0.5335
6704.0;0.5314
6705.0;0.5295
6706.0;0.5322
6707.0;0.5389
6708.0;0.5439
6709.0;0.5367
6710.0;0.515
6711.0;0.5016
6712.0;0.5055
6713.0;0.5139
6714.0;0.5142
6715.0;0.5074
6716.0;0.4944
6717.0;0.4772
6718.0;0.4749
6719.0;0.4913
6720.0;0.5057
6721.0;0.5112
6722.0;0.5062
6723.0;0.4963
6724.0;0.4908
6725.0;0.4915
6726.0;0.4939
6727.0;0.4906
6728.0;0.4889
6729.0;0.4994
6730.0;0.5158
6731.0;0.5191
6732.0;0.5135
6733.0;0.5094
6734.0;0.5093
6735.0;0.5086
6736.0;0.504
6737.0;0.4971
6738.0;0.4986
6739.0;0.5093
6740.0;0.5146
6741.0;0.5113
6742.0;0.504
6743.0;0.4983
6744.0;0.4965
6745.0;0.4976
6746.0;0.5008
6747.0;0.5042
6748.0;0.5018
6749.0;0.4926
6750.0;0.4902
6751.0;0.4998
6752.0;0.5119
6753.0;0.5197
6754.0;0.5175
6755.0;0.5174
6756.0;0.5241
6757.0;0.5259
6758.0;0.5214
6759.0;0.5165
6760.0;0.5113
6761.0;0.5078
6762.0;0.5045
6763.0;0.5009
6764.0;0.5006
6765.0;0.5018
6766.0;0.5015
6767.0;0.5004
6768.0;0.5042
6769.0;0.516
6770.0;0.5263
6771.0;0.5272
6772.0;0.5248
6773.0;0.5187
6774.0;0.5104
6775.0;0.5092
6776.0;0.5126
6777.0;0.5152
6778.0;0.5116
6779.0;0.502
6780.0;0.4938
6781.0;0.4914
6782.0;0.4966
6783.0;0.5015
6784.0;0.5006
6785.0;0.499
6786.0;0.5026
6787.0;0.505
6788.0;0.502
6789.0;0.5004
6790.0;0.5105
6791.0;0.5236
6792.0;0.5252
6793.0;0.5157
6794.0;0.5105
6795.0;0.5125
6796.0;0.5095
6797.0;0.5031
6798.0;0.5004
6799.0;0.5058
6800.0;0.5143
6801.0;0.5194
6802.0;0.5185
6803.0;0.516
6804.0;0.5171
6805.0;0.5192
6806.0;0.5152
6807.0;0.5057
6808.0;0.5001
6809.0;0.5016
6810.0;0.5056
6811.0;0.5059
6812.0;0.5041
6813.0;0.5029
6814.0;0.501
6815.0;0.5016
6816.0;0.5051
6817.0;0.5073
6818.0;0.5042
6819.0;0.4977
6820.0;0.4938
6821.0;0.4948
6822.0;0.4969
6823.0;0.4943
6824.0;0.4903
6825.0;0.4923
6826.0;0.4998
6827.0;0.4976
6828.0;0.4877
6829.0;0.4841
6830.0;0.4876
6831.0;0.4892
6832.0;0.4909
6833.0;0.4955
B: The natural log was -0.675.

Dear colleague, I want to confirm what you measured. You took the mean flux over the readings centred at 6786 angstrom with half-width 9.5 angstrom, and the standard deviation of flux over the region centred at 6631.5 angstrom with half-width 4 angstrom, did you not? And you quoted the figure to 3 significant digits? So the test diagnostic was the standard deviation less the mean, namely -0.499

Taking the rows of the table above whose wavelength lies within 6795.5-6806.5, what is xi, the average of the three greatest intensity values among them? 0.519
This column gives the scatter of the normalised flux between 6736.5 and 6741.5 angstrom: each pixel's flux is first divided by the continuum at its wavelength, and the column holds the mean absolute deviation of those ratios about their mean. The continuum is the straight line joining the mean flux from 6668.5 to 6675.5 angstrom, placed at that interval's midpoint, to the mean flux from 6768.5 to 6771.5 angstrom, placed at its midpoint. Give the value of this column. 0.013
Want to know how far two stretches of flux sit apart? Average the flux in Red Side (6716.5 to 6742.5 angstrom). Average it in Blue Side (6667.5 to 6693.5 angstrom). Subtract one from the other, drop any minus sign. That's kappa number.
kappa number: 0.019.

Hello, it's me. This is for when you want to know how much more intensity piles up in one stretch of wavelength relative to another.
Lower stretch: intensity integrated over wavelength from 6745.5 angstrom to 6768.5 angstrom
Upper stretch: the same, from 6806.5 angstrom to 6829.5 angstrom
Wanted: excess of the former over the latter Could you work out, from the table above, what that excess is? 0.20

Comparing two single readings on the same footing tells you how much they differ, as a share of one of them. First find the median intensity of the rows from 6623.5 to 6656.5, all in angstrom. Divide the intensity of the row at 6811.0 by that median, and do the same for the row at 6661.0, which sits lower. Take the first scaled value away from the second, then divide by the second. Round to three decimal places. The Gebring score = 0.032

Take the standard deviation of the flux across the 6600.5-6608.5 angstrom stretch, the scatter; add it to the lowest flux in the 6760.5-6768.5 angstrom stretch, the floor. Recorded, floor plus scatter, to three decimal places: 0.508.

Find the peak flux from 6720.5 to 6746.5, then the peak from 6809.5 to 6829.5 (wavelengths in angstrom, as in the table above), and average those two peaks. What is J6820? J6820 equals 0.513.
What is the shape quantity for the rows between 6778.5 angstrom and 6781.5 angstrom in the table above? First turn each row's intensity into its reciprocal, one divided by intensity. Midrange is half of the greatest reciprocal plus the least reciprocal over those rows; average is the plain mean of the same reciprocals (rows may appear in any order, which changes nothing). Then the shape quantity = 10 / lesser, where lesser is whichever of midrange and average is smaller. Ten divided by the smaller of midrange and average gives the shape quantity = 4.97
